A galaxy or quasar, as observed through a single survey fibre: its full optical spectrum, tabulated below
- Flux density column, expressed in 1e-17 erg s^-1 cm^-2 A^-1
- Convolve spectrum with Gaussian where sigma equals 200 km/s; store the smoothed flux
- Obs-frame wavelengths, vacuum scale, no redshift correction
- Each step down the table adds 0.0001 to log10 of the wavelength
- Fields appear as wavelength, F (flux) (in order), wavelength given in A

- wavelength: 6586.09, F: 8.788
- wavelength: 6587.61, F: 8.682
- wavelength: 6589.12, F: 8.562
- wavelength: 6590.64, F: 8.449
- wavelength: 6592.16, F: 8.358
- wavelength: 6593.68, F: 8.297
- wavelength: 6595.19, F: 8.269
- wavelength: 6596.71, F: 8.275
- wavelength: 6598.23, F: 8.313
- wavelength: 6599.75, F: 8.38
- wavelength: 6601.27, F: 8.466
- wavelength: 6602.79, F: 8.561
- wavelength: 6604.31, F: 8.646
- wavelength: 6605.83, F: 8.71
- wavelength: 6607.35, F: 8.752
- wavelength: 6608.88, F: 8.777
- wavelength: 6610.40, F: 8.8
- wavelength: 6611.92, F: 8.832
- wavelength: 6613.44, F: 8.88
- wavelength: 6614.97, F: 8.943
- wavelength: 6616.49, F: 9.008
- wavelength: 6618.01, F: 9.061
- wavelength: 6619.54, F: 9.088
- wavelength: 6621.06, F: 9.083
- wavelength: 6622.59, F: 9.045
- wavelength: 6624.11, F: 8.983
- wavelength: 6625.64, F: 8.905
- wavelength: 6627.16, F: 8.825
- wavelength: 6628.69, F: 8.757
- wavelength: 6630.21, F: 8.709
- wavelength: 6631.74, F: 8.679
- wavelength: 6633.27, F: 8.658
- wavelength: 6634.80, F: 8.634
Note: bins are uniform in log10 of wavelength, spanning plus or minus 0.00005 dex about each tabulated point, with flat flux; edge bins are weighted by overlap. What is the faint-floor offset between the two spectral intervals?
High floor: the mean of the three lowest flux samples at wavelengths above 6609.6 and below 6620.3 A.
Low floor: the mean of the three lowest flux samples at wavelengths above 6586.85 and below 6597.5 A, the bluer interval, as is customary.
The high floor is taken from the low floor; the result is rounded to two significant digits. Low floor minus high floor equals -0.56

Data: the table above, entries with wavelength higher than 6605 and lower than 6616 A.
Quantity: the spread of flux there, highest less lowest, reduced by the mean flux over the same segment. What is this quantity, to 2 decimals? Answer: -8.58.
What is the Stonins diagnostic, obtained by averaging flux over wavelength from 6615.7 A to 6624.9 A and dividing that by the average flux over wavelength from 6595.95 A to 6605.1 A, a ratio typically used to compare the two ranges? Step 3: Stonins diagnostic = 1.07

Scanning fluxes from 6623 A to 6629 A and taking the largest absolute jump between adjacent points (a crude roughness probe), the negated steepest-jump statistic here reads -0.080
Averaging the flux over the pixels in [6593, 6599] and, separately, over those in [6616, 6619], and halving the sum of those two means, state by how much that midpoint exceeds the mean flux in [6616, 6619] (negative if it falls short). -0.37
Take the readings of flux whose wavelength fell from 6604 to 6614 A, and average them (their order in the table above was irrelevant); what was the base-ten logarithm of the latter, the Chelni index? 0.943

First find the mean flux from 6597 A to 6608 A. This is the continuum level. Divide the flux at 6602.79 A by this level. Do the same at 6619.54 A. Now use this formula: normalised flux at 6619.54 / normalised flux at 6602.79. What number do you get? 1.06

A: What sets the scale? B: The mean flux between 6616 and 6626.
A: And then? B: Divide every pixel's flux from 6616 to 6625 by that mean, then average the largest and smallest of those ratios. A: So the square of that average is 1.002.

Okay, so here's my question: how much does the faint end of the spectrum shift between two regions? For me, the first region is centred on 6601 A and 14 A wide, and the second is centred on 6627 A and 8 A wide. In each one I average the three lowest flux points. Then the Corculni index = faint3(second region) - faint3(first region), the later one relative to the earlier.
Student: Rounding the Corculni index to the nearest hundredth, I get 0.48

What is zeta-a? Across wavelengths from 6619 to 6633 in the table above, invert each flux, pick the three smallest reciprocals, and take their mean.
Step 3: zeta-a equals 0.110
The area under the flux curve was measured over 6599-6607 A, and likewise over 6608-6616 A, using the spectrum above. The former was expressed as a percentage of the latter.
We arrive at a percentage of 97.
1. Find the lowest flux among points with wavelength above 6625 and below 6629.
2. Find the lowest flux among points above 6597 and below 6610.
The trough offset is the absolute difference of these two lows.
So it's 0.44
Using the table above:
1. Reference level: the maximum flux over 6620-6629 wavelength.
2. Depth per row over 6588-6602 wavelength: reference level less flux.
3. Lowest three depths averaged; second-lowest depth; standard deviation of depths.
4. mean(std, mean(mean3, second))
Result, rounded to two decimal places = 0.35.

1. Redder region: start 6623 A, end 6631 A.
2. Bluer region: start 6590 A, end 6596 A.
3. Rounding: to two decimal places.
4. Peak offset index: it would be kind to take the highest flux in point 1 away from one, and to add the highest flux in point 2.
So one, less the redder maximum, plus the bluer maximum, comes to 0.47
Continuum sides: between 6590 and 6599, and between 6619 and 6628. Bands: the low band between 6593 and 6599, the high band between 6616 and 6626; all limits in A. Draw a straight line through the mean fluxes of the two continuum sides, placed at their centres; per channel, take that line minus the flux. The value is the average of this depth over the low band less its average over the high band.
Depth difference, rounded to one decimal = 0.2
